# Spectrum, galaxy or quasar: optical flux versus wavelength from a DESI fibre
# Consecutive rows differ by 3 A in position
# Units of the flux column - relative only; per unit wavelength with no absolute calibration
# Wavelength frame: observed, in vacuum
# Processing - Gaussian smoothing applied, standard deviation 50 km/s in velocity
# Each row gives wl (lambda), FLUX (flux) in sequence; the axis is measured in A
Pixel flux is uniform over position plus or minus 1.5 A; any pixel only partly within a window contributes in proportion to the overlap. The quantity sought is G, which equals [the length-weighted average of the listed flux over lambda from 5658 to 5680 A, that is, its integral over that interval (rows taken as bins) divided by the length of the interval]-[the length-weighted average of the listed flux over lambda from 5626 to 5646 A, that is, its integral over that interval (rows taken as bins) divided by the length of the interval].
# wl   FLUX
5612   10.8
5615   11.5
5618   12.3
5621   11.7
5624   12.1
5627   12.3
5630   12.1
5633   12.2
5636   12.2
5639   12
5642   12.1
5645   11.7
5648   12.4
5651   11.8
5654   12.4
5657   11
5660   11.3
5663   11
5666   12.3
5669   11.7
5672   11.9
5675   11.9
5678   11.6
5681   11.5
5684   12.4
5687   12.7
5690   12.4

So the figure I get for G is -0.4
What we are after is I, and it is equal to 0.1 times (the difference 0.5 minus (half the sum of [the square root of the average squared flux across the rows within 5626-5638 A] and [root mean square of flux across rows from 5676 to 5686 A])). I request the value -1.15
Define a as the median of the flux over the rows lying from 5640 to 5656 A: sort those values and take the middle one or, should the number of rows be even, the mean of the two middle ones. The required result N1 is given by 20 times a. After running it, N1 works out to 242.0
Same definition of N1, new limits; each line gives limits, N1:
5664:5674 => 238.0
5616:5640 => 243.0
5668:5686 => 236.0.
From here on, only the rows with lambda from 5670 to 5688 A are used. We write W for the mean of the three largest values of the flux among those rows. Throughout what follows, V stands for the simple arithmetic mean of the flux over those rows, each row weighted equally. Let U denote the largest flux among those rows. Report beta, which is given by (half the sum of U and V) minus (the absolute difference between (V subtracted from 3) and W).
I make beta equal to -8.98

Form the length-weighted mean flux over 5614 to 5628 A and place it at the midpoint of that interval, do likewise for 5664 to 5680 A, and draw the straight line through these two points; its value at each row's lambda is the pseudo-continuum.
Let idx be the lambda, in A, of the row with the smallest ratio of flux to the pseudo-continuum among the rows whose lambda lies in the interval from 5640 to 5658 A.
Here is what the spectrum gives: 5657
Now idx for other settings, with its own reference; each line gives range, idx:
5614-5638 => 5615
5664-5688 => 5681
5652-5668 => 5657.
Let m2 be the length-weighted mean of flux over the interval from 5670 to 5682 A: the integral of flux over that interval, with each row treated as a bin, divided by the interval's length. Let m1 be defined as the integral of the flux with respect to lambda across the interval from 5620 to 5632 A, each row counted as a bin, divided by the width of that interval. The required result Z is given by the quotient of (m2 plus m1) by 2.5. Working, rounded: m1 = 12.1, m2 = 11.7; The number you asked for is 9.52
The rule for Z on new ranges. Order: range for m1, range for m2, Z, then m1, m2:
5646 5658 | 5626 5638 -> 9.65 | 11.9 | 12.2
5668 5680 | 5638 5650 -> 9.52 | 11.8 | 12.0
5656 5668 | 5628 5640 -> 9.43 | 11.4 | 12.1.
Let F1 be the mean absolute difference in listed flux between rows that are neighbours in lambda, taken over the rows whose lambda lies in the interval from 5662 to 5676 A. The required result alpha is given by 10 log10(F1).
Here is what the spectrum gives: -2.8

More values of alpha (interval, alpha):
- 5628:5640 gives -10.0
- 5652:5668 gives -0.8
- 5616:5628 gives -4.0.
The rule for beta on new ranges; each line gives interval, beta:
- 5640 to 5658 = -9.05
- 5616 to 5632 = -9.13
